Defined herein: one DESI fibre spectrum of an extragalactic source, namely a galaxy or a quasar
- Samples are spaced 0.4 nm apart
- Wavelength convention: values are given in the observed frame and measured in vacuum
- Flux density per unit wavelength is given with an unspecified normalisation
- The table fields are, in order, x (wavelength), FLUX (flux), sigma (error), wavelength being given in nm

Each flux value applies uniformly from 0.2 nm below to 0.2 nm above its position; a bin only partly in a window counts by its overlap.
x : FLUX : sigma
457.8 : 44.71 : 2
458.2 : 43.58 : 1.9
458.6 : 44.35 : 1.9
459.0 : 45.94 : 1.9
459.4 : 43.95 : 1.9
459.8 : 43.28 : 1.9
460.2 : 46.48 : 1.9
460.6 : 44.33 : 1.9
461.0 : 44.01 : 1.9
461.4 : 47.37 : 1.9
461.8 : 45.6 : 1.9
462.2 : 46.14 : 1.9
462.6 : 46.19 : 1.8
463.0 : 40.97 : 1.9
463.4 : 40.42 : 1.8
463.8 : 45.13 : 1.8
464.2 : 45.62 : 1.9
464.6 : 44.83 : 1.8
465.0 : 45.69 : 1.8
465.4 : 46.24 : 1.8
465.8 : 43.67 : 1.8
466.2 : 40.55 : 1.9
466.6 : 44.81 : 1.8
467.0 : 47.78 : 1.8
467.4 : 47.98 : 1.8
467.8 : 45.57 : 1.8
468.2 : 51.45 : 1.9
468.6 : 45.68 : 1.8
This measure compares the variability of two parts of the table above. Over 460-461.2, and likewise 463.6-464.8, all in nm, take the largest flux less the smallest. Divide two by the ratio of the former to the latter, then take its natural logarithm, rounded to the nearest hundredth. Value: -0.45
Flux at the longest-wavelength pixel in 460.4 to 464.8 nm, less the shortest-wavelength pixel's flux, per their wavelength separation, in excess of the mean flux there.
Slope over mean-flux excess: -44.5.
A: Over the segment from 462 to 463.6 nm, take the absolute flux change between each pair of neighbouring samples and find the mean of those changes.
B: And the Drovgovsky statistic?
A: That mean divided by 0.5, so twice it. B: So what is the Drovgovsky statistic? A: 3.9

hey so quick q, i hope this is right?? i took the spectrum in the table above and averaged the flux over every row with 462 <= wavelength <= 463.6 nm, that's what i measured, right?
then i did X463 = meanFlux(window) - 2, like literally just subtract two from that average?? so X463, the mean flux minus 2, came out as 41.4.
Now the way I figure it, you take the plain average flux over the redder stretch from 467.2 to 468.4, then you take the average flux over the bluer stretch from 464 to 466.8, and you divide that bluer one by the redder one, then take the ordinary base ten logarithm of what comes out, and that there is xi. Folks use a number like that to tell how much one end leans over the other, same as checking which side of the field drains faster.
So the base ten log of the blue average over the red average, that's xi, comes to -0.036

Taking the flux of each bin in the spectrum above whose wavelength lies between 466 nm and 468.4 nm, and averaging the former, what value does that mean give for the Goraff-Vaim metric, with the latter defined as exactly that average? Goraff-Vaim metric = 46.4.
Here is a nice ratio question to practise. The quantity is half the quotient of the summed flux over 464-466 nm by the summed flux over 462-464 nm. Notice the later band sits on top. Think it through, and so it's 0.516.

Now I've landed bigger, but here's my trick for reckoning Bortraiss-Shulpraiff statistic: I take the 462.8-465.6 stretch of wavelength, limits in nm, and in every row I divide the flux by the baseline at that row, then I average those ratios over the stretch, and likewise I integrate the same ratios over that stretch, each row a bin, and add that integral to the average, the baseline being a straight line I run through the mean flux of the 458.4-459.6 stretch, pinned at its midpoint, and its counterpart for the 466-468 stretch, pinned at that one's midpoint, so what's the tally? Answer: 3.72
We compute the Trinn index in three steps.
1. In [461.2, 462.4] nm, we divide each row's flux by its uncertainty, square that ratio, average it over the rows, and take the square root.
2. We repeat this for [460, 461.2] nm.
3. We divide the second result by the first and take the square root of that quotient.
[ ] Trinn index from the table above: 0.985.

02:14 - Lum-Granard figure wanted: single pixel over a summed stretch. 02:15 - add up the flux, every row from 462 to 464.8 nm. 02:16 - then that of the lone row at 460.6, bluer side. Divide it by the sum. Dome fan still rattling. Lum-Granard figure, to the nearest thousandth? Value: 0.143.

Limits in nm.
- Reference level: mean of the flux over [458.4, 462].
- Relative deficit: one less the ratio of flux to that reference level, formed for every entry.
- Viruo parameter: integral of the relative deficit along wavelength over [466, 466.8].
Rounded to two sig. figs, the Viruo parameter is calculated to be 0.042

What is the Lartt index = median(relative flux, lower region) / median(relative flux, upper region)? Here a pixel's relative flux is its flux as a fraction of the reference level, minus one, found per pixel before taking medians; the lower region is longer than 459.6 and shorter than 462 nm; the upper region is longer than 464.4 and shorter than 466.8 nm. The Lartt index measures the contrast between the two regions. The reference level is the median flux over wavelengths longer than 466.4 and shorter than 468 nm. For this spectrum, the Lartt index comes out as 0.9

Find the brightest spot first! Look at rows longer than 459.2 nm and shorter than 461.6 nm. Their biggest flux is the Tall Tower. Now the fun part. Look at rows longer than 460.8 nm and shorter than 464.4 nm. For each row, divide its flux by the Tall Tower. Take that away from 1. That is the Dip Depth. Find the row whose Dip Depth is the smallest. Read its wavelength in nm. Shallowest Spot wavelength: 461.4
